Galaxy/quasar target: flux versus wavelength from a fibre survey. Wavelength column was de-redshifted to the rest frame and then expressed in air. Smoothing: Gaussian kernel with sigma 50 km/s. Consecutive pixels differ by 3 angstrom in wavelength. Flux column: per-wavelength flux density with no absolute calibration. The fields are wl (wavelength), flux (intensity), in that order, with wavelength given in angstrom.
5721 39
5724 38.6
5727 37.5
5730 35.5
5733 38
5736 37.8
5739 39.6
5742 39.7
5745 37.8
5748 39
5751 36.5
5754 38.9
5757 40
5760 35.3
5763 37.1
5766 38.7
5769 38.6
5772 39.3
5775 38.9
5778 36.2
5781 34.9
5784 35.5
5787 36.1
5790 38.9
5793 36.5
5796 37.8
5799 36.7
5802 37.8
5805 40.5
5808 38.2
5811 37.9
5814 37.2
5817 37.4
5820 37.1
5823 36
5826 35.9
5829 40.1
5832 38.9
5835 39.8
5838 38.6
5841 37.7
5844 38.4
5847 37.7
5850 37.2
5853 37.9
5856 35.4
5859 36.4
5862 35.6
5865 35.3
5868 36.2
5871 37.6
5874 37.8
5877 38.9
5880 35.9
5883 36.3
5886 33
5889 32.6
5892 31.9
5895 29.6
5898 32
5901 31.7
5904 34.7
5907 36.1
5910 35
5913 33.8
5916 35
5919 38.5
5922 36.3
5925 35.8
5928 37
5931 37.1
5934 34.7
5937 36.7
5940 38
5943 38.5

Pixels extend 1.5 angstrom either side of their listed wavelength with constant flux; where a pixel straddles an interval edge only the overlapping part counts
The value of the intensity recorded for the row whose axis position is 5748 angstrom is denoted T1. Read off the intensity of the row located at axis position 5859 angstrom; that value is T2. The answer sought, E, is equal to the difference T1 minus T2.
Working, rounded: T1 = 39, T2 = 36.4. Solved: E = 2.6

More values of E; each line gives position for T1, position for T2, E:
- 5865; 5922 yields -1.0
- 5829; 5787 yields 4.0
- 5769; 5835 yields -1.2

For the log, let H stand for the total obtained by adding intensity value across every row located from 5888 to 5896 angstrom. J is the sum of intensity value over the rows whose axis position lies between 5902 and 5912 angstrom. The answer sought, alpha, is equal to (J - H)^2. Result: 137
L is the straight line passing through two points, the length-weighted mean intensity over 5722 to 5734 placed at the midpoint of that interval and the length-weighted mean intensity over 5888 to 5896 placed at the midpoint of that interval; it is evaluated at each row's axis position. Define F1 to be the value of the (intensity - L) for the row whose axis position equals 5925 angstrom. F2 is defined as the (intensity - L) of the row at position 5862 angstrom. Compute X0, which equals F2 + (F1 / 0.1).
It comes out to 59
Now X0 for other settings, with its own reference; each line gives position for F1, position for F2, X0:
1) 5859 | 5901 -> 38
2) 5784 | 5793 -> 3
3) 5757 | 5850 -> 41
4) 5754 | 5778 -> 25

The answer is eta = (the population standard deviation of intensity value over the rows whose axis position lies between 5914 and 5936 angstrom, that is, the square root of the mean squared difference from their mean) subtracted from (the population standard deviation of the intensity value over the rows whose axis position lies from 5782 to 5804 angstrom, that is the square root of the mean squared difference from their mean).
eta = -0.13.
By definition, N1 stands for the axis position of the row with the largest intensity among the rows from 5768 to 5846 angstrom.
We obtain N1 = 5805 angstrom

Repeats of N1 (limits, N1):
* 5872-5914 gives 5877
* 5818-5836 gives 5829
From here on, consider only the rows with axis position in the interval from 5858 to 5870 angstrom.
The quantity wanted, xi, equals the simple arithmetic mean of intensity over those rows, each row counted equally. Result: 35.9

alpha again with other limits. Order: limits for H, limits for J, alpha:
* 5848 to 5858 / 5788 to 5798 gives 7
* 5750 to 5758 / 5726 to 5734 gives 19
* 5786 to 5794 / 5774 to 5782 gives 2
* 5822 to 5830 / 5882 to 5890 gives 102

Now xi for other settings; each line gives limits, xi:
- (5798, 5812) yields 38.2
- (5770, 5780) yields 38.1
